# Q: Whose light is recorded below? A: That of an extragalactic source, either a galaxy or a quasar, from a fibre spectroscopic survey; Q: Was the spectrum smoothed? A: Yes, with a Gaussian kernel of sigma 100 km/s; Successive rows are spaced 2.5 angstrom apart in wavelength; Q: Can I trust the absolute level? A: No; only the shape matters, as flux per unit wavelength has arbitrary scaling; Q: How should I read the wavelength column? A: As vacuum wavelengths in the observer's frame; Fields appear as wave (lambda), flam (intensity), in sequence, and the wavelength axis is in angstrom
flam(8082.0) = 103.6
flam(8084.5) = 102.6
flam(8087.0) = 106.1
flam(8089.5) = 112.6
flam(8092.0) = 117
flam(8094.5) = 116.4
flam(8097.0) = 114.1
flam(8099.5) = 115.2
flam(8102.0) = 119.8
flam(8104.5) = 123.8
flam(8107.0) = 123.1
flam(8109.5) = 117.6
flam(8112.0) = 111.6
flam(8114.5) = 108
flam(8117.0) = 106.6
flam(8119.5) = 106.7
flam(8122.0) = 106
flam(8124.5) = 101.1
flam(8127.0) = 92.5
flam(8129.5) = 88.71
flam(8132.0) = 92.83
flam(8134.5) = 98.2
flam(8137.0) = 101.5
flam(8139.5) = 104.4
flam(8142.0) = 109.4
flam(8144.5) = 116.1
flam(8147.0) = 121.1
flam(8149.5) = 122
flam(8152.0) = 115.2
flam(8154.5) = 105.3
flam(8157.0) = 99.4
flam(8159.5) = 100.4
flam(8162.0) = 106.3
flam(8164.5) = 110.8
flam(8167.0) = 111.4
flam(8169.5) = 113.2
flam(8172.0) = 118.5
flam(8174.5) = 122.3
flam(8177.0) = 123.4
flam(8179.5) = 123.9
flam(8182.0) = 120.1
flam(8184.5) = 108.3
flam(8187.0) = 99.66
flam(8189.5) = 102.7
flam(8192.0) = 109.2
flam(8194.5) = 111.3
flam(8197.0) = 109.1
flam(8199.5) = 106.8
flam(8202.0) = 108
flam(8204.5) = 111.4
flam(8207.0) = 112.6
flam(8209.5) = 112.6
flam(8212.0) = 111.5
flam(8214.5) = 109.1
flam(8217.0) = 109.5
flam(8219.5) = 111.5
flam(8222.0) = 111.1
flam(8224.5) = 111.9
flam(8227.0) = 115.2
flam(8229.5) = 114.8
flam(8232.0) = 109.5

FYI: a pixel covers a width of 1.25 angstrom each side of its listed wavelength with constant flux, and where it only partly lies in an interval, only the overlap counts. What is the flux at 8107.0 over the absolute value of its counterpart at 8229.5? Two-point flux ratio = 1.072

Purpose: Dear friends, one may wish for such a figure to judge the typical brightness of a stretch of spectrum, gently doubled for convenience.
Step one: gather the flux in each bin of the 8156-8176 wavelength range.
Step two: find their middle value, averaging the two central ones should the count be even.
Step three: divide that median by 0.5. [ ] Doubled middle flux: 222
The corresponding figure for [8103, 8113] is 241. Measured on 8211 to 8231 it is 223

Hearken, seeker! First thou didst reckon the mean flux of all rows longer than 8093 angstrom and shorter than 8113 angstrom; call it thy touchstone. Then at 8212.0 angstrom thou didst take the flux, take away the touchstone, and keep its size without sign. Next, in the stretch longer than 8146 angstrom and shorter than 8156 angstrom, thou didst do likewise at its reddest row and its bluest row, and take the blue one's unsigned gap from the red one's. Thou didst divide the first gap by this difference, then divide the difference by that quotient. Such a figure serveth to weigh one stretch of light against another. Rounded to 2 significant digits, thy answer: 13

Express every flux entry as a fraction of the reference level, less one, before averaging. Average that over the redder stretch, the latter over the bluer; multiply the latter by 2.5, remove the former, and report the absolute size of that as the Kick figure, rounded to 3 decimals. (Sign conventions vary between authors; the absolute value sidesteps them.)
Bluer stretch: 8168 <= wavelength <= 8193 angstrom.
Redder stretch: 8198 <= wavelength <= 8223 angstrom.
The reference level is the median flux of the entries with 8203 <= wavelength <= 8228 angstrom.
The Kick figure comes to 0.069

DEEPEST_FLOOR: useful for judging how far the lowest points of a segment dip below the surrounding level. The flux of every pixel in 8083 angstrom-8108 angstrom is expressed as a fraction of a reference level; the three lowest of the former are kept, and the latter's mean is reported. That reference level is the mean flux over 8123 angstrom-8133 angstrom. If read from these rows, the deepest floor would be 1.14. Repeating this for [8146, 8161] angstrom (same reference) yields 1.08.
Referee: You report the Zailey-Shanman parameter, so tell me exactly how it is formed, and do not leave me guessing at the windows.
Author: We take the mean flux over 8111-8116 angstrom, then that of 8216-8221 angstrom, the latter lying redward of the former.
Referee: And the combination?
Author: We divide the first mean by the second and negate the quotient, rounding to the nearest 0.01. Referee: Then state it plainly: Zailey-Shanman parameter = -0.99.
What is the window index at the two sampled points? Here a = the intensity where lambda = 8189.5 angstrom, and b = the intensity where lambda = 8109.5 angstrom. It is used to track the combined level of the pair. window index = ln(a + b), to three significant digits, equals 5.39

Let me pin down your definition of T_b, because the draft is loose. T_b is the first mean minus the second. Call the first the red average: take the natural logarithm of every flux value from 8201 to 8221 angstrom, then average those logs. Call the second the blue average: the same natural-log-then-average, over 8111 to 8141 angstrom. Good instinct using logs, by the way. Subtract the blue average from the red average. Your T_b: 0.090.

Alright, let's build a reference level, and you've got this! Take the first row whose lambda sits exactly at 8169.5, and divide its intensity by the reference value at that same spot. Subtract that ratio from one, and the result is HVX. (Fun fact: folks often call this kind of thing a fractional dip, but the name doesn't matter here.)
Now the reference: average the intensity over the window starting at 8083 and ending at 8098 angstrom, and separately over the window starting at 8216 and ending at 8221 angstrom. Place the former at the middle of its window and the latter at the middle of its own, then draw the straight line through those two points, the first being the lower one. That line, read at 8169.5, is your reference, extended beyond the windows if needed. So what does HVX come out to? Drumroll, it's -0.021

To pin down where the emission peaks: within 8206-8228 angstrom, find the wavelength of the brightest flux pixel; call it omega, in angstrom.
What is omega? 8227.0 angstrom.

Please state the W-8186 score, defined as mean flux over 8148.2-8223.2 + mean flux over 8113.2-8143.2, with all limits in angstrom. 213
